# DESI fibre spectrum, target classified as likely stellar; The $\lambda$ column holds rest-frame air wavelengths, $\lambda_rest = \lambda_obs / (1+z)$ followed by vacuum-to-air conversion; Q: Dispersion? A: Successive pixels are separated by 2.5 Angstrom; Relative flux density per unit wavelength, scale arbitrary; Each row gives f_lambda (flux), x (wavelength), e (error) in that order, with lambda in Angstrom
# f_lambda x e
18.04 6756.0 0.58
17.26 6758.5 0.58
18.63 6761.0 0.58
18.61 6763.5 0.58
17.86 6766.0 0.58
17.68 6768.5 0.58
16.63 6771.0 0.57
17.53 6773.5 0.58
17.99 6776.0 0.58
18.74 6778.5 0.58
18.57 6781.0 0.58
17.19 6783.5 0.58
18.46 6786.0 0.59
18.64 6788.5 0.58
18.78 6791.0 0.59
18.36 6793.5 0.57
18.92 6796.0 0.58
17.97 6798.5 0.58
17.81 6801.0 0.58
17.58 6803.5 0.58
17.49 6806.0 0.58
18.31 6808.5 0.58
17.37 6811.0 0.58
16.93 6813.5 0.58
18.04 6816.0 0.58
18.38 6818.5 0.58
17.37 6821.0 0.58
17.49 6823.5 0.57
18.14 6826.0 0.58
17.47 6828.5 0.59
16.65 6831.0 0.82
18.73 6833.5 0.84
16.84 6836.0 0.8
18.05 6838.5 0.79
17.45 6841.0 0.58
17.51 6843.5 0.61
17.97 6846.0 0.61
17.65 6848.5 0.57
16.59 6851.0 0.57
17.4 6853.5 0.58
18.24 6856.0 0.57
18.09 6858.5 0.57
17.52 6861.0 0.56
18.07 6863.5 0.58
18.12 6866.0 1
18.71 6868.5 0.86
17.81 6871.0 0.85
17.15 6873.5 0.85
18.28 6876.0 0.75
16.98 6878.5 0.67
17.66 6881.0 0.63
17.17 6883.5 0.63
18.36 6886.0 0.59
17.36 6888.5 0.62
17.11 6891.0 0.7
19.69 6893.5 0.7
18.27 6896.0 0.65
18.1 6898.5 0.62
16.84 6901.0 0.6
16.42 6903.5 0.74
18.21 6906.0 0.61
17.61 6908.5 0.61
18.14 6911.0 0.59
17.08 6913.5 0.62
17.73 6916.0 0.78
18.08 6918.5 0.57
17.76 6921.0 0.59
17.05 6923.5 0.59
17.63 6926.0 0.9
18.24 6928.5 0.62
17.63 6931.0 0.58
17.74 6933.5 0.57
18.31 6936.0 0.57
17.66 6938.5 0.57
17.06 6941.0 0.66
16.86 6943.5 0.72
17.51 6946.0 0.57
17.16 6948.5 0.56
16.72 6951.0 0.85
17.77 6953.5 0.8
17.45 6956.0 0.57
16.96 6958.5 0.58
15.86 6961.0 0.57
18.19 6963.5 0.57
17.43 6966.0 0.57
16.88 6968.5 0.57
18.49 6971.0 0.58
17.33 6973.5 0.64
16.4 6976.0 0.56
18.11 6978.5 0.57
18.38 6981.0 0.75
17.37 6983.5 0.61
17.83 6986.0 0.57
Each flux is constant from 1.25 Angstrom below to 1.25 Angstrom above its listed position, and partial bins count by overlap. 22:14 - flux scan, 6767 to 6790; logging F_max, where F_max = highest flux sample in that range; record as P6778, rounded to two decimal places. 18.74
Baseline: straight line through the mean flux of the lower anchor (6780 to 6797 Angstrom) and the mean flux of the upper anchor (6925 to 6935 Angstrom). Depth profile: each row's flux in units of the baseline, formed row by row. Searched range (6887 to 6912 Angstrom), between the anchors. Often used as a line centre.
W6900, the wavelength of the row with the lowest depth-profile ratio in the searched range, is 6903.5 Angstrom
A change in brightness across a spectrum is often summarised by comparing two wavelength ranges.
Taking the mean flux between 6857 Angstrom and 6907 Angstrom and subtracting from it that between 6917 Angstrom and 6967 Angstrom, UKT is 0.34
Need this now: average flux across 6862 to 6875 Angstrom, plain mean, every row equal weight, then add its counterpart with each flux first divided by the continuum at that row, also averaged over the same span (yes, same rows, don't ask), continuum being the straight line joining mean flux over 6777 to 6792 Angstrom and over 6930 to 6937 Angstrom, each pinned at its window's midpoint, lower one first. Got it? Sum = 18.96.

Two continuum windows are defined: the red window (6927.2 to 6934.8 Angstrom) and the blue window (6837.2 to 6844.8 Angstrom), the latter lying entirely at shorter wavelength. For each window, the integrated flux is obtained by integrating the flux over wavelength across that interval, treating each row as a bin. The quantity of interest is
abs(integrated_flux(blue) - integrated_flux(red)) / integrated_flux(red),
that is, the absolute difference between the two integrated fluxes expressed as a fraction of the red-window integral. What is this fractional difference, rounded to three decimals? 0.011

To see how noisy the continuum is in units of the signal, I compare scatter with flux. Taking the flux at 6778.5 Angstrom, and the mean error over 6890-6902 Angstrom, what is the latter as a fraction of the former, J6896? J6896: 0.0349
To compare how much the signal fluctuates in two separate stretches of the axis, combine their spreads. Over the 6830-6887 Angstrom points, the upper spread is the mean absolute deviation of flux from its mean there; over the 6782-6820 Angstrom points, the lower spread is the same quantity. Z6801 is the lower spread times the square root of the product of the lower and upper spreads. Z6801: 0.252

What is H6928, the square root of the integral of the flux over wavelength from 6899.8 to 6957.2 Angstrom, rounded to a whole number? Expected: 32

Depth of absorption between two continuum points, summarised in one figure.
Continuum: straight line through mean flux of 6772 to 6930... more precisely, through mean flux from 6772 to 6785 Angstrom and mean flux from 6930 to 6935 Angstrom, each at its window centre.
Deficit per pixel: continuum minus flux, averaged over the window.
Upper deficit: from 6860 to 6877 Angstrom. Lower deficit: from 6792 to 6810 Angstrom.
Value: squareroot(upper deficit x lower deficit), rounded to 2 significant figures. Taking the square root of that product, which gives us 0.12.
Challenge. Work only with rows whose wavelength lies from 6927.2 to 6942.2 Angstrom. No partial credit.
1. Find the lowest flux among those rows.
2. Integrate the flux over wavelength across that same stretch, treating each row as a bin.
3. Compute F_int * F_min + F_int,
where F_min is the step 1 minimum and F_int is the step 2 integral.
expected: 4815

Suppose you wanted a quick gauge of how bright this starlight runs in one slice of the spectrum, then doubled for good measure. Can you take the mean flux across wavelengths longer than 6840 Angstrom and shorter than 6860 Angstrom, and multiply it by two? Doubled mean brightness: 35.2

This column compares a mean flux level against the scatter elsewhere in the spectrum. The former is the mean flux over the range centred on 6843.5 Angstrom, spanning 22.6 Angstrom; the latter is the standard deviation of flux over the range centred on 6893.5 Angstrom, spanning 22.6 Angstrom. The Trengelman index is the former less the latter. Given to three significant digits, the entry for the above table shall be 16.6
